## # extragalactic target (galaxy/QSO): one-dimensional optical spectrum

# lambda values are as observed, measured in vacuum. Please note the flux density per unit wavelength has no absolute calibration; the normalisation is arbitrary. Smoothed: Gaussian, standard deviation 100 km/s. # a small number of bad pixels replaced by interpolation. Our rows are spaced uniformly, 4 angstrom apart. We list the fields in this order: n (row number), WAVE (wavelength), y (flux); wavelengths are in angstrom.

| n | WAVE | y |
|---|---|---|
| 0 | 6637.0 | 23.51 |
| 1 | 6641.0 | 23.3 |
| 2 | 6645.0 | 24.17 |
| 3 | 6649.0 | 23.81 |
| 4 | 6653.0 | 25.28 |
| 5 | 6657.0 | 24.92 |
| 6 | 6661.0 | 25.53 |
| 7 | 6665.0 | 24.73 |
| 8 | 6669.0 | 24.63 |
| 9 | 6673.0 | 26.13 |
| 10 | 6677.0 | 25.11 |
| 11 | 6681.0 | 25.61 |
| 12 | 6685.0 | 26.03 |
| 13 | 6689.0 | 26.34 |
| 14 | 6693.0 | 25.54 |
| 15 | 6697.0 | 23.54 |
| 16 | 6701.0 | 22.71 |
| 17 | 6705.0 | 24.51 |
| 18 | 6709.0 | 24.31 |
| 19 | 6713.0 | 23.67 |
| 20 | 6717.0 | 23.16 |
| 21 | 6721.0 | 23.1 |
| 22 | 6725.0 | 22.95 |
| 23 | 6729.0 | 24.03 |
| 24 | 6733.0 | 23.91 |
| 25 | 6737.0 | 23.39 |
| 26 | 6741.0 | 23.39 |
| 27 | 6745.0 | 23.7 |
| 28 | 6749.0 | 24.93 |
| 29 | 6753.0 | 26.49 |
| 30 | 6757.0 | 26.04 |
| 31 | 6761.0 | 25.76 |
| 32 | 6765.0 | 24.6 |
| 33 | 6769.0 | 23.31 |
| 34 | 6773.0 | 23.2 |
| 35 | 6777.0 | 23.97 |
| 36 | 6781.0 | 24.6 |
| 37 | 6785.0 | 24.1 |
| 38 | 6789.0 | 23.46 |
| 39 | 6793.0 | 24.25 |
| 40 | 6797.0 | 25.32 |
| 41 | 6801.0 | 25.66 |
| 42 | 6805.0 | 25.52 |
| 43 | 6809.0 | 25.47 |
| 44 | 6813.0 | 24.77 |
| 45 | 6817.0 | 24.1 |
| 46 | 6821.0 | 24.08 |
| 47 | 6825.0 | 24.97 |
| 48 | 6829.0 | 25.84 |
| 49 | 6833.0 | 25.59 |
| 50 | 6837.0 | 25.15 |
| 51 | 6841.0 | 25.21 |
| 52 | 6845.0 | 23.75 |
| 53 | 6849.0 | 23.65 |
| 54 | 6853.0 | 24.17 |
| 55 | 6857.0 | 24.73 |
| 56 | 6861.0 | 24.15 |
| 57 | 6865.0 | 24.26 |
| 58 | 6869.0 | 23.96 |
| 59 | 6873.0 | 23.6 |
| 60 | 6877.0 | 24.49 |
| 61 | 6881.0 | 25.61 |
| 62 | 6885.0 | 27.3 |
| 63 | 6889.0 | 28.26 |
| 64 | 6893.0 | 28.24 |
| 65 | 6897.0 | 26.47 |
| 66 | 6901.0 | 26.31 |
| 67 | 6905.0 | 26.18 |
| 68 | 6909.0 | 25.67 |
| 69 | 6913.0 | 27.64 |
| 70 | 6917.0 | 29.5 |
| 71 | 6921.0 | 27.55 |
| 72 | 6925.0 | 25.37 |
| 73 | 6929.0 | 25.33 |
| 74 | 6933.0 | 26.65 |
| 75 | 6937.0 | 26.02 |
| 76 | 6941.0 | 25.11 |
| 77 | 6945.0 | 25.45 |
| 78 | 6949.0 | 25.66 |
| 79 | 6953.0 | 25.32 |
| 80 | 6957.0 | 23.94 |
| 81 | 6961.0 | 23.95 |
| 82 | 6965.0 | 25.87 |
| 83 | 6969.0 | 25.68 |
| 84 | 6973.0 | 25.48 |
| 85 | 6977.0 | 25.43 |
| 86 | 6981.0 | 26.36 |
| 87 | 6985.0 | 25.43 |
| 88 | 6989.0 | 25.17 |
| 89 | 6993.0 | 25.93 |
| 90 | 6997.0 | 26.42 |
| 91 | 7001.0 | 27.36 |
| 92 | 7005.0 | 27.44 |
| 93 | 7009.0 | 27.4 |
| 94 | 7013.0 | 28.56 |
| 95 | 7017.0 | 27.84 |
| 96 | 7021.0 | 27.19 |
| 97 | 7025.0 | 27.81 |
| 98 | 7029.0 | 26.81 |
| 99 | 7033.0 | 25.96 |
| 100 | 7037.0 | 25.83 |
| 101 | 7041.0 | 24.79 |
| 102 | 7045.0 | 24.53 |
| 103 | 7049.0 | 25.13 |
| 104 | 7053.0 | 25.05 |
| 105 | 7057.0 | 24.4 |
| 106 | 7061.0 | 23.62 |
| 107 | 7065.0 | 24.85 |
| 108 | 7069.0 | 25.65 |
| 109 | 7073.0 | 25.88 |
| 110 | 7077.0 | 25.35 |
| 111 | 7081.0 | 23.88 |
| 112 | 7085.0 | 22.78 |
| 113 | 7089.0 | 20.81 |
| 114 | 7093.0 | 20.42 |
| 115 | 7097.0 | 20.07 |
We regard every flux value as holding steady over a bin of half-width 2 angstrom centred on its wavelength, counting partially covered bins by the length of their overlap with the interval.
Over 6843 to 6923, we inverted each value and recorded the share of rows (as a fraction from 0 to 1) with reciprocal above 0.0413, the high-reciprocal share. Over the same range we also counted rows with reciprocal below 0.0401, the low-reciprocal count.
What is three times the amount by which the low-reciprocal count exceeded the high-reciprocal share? 32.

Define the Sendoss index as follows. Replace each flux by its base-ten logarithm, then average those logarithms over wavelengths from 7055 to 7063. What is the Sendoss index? 1.38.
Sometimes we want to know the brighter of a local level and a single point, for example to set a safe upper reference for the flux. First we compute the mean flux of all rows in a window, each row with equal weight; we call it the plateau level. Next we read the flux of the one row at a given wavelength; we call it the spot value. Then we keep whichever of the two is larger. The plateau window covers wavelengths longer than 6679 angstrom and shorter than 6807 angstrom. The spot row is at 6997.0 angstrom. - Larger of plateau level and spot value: 26.4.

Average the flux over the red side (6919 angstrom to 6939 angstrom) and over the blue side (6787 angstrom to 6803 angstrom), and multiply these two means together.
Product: 646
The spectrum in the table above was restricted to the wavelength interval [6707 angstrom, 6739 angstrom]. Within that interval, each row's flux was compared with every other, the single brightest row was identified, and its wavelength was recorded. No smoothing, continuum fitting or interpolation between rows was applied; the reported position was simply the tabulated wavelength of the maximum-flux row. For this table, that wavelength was 6709.0 angstrom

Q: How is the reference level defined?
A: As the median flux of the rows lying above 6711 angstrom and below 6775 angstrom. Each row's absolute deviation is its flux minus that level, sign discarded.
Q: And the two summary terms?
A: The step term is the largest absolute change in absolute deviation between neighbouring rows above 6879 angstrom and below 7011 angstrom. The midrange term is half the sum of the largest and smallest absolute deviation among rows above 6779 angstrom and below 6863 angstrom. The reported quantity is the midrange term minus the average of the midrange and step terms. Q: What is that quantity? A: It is -0.54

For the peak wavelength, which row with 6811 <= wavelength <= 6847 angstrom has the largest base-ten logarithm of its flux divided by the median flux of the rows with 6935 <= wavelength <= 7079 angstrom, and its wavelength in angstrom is 6829.0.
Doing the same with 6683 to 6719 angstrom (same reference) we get 6689.0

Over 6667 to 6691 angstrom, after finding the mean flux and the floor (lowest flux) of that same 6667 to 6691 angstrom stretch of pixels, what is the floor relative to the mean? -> 0.961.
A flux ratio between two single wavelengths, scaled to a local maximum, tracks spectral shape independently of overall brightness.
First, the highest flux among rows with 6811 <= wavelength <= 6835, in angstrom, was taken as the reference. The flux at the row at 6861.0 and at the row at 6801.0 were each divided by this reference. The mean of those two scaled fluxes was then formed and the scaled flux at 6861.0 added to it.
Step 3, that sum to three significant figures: 1.90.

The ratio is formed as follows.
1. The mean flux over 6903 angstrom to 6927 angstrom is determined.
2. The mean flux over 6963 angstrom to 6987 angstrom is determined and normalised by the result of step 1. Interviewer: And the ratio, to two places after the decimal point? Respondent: 0.95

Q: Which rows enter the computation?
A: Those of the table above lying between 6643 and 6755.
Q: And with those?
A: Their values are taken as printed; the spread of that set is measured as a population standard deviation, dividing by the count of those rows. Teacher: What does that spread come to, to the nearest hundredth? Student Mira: 1.08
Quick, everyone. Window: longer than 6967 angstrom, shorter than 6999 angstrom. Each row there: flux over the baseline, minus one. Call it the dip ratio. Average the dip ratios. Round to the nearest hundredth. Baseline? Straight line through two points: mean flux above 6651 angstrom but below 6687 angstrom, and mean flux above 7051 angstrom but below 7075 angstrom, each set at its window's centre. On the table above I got 0.03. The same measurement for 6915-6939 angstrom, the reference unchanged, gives 0.07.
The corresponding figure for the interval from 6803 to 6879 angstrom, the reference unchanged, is -0.02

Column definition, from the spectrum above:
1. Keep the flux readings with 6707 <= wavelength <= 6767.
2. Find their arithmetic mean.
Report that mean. 24.2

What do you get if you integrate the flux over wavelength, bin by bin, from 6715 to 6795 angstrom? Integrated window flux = 1929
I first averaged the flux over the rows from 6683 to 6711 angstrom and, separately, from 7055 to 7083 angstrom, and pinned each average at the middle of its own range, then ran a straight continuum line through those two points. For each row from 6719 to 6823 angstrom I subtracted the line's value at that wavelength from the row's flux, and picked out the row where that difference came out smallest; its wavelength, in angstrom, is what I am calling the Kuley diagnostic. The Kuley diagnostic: 6725.0 angstrom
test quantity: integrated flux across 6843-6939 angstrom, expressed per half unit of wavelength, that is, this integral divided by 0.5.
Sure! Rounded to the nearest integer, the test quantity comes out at 4951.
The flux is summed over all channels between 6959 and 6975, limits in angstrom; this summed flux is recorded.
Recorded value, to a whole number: 101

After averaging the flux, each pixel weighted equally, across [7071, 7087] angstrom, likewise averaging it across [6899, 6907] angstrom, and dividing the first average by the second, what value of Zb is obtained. 0.93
